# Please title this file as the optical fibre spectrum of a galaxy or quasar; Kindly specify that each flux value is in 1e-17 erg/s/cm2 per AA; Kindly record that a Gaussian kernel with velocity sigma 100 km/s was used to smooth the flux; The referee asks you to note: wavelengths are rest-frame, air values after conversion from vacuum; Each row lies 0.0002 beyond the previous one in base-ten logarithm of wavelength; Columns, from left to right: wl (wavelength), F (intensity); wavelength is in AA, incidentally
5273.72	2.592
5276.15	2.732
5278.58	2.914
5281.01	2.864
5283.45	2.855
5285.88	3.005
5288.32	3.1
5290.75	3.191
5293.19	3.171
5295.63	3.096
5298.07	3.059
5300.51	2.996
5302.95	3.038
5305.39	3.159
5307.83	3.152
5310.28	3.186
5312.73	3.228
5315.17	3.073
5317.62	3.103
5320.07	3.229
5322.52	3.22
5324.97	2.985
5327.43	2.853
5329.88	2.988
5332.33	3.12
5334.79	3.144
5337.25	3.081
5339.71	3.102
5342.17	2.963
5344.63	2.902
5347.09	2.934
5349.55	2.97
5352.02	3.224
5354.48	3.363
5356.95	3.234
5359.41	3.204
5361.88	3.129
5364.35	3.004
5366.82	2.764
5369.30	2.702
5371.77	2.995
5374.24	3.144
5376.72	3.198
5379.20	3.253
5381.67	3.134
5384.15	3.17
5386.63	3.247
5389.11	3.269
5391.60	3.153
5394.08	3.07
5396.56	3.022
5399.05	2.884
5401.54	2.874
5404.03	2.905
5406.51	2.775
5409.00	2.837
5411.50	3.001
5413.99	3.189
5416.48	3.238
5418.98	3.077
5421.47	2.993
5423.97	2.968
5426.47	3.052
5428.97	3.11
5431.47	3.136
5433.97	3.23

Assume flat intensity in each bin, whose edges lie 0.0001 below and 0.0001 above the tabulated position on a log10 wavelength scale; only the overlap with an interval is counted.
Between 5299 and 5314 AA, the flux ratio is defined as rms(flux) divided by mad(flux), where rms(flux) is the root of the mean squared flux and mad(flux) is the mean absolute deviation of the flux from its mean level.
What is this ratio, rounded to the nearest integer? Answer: 43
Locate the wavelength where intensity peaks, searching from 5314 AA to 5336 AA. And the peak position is 5320.07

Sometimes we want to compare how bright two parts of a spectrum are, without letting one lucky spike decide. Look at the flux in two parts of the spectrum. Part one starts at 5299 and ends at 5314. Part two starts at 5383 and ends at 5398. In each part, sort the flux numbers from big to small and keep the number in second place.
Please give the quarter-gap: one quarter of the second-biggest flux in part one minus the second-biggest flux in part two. -0.015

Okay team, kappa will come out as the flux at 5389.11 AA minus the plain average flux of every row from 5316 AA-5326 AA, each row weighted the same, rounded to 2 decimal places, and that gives 0.13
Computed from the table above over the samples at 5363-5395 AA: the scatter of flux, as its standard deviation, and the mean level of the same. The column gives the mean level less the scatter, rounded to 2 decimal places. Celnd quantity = 2.91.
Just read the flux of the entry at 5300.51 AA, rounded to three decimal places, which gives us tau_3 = 2.996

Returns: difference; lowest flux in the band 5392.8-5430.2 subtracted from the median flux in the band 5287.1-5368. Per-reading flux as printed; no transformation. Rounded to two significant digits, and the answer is 0.33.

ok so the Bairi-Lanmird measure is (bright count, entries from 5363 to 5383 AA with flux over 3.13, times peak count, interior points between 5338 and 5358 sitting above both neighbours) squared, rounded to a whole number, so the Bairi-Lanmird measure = 16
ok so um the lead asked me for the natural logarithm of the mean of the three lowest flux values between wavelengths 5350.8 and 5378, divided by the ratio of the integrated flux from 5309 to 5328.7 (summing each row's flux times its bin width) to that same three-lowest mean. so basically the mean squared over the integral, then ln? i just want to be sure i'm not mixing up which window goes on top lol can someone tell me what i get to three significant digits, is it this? -2.04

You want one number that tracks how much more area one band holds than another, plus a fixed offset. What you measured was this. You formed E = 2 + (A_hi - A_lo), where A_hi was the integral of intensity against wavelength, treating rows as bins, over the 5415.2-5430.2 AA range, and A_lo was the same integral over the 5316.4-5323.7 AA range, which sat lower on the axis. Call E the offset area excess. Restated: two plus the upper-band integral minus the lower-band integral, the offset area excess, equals 25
